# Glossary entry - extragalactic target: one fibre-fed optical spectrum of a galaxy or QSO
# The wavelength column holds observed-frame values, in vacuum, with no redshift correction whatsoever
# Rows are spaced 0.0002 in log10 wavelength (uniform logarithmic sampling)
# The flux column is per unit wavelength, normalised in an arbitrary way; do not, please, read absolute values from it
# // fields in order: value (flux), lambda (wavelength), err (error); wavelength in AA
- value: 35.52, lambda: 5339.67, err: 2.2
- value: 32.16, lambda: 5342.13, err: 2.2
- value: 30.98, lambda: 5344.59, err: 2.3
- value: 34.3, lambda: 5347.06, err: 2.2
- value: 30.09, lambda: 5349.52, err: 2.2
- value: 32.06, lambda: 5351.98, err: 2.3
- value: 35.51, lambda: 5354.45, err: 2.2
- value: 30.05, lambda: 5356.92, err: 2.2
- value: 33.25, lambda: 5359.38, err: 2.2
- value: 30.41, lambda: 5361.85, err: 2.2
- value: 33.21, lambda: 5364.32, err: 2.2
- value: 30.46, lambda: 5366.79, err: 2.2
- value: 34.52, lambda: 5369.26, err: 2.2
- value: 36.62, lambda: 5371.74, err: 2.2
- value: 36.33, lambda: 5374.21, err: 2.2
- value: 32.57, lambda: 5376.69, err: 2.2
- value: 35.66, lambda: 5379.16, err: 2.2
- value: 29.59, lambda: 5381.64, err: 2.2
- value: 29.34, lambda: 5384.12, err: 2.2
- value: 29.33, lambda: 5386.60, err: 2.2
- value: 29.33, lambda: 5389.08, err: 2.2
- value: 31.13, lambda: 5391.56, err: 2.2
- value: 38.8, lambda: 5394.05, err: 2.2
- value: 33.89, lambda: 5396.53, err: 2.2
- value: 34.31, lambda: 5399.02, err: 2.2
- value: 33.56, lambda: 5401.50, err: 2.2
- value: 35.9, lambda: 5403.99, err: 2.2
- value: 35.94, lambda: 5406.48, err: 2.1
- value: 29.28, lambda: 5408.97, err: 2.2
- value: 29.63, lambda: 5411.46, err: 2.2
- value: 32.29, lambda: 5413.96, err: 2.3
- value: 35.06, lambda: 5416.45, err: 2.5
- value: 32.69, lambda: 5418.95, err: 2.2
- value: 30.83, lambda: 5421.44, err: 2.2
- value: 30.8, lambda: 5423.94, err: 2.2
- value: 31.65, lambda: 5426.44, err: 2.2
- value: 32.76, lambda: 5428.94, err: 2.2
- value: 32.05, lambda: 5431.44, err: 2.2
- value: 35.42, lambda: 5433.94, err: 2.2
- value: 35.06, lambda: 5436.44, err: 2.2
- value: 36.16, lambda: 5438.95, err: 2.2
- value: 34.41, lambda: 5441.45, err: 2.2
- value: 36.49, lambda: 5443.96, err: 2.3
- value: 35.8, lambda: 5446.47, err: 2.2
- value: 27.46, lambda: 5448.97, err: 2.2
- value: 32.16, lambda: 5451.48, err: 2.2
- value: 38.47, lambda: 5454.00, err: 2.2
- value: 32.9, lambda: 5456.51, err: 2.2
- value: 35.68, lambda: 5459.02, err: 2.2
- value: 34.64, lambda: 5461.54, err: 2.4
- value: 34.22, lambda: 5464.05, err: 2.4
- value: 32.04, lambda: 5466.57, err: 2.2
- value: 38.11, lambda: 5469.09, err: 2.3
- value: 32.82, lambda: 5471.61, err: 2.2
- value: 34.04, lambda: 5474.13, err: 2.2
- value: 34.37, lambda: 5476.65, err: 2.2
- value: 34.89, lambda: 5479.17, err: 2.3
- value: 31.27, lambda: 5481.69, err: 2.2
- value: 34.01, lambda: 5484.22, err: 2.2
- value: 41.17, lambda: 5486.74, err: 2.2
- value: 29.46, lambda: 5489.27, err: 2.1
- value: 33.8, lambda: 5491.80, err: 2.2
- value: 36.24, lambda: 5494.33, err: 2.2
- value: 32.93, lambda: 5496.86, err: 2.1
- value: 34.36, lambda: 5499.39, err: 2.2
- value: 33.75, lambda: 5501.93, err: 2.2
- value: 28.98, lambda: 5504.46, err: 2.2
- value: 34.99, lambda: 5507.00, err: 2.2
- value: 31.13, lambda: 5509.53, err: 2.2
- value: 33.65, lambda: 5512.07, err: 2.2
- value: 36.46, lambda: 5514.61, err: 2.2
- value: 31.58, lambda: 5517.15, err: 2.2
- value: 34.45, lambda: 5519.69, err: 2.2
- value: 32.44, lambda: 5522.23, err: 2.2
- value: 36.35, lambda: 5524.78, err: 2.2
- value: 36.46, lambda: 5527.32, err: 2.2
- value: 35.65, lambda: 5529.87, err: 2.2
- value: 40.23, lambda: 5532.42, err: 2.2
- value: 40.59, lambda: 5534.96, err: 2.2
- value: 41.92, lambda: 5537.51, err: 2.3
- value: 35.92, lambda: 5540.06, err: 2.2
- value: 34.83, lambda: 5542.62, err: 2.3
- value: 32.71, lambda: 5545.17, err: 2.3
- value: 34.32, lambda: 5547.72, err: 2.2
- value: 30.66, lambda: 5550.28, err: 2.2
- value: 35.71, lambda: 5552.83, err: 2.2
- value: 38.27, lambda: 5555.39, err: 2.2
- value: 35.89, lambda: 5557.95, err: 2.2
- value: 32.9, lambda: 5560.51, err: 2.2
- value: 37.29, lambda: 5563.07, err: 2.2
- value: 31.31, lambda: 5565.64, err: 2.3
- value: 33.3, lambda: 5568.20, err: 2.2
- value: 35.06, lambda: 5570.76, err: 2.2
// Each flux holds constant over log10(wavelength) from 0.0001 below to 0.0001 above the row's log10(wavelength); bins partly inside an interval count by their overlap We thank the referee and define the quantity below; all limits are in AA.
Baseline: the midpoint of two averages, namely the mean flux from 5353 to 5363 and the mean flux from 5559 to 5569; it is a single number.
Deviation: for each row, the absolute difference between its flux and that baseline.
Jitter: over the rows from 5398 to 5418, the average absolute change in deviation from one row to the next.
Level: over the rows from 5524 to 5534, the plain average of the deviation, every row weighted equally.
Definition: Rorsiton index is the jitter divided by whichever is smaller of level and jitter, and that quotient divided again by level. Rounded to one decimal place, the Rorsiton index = 0.2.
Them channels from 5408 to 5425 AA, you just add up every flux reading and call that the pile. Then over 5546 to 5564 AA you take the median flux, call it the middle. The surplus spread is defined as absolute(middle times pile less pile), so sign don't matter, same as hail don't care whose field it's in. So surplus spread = 7656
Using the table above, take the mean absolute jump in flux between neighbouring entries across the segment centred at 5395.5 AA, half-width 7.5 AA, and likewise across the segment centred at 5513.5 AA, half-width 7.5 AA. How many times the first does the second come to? 1.1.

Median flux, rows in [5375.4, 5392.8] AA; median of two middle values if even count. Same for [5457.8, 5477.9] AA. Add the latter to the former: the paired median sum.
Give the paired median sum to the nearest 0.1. 63.9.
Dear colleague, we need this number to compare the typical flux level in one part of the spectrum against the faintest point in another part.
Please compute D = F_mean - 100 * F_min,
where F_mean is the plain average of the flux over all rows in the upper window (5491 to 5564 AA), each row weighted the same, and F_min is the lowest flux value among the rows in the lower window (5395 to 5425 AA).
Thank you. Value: -2893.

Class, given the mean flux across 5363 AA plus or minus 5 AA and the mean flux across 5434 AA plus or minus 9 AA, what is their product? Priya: 1080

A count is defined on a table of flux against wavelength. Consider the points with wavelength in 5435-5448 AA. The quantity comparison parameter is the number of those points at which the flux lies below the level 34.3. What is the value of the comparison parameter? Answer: 0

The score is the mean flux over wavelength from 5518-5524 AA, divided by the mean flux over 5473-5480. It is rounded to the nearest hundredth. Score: 0.97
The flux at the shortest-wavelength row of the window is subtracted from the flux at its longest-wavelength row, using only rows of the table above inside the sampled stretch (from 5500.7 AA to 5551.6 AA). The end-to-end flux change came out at -3.1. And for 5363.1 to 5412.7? -3.6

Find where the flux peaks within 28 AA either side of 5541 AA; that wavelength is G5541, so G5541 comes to 5537.51 AA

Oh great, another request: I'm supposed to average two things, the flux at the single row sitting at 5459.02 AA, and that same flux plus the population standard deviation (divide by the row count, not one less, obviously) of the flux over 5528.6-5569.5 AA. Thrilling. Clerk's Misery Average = 37.3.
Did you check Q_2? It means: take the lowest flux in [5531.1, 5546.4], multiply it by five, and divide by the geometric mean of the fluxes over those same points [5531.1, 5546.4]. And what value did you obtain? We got 4.36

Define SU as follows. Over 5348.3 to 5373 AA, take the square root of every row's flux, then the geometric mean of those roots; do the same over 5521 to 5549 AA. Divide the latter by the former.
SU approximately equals 1.06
